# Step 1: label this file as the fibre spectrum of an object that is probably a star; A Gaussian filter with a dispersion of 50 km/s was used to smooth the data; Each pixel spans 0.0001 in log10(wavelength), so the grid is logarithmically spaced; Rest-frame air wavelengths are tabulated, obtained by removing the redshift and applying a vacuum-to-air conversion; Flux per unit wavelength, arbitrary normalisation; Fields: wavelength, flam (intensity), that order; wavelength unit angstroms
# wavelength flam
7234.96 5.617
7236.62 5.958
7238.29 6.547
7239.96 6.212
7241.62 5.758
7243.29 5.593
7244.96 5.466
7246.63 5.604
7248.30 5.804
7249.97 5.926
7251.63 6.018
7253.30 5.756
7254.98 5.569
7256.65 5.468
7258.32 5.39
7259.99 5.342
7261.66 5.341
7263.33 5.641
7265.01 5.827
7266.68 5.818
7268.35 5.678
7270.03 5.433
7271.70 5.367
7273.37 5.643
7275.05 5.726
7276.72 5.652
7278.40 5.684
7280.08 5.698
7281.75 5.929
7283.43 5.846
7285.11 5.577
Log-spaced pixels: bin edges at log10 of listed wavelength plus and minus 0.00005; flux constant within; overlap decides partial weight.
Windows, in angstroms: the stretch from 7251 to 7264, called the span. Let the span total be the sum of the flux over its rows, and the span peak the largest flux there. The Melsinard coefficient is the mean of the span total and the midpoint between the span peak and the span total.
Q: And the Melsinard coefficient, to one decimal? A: 34.9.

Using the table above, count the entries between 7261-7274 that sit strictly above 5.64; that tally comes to 5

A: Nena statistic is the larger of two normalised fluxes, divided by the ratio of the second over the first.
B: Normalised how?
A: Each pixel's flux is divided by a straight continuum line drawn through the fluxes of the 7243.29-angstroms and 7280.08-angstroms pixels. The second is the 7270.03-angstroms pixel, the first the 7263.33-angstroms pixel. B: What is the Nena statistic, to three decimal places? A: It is 1.040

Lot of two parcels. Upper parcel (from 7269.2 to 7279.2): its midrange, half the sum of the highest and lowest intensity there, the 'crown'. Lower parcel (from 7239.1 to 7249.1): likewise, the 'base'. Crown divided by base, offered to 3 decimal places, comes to 0.950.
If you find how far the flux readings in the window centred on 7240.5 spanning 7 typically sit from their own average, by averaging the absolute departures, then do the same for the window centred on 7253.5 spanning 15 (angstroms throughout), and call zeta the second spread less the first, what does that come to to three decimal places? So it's -0.154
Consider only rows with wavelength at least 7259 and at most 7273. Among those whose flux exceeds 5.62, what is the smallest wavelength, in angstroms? 7263.33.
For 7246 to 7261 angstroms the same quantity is 7248.30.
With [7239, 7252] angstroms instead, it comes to 7239.96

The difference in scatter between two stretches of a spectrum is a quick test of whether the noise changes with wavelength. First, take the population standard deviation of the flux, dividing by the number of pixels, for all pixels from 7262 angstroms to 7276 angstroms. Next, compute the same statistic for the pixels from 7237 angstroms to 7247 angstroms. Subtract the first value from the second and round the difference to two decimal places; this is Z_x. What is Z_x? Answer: 0.23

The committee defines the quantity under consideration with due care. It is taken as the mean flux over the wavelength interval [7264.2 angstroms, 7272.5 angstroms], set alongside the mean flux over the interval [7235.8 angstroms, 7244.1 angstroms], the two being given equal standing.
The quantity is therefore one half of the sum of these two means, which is 5.82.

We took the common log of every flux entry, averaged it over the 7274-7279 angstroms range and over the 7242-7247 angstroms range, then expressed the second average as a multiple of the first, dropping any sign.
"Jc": 0.99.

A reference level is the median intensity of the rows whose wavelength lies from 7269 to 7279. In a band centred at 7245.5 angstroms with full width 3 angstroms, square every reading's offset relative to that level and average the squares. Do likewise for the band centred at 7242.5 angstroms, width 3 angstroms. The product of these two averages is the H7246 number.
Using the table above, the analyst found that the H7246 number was 0.0001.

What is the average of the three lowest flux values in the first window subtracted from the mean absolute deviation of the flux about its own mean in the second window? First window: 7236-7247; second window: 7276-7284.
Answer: -5.45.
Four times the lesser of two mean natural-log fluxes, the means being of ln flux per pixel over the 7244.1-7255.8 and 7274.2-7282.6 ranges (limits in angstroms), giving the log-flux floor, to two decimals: 6.98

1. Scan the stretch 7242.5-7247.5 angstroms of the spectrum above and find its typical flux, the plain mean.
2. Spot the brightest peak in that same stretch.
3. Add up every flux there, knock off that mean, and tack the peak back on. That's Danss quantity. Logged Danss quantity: 16.7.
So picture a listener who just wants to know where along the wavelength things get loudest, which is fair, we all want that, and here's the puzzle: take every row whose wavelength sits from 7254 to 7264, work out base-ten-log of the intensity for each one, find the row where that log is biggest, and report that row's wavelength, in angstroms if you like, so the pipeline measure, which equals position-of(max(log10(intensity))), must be 7263.33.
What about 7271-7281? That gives 7275.05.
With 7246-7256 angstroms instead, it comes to 7251.63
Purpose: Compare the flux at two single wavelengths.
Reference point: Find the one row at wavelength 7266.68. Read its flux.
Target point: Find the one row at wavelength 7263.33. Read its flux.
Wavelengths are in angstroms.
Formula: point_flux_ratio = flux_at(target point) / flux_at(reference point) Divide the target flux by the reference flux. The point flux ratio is 0.97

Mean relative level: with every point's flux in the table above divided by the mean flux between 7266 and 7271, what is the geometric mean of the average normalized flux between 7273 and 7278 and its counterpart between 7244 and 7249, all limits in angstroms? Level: 1.00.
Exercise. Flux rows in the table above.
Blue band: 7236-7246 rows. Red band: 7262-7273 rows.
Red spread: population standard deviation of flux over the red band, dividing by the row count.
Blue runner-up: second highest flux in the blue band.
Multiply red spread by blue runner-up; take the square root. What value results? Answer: 1.04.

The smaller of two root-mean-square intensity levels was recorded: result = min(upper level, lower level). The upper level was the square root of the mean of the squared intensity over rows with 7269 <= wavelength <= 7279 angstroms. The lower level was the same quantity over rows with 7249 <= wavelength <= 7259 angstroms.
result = 5.59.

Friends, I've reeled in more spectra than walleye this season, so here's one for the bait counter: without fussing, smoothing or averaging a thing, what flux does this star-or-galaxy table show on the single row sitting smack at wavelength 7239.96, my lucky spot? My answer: 6.212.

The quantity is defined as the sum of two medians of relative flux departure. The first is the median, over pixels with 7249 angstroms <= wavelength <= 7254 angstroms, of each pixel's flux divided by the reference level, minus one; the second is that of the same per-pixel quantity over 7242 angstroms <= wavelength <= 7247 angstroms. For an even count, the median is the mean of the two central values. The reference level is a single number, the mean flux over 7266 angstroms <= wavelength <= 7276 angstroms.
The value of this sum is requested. 0.05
